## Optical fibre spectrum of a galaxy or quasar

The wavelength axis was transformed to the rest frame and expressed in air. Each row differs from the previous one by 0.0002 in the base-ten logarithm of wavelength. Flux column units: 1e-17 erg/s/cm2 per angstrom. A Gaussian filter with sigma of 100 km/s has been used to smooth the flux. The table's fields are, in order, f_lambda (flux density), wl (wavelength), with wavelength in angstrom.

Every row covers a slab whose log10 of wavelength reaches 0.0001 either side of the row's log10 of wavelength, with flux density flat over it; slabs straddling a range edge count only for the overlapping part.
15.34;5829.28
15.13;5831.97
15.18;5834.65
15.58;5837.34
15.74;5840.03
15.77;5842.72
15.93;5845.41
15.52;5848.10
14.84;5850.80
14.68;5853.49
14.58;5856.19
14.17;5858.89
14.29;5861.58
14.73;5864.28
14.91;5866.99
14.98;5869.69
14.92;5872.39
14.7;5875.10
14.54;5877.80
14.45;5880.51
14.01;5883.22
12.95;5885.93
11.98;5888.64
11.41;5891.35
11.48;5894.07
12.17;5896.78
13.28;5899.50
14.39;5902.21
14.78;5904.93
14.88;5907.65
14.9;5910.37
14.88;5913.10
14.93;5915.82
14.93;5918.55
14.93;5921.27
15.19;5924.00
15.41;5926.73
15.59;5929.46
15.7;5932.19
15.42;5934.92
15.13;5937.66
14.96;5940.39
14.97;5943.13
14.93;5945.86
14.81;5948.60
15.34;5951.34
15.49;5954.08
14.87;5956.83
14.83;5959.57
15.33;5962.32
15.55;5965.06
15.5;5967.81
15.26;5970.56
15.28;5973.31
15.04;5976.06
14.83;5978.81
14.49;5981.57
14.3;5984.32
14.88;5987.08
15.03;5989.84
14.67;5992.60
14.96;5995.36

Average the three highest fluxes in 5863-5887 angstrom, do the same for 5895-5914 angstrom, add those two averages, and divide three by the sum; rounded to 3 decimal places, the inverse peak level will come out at 0.101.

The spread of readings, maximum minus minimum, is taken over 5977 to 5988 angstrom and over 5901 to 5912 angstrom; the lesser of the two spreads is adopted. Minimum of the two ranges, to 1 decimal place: 0.5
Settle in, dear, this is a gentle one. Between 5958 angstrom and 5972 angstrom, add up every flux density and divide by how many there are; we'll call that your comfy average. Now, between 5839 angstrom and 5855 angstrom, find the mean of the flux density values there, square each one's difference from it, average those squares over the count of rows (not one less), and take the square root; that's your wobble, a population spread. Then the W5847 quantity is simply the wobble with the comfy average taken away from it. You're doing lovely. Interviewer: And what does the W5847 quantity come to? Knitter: -14.81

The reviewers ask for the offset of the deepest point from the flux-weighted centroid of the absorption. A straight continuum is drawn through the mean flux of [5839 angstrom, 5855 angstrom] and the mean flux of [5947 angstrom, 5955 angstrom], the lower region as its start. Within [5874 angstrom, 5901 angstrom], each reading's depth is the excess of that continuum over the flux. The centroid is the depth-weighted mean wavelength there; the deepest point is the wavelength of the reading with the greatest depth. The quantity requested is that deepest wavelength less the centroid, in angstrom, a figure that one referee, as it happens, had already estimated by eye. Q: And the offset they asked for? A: 0.9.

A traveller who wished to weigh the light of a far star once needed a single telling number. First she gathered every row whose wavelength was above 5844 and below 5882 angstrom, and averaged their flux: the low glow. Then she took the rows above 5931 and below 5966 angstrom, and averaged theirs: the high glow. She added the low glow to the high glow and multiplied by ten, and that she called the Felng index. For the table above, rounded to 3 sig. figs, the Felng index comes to 300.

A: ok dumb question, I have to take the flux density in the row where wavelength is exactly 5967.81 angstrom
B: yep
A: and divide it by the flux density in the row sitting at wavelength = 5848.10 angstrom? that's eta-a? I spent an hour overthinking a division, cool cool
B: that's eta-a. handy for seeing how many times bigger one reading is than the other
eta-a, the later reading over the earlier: 1.00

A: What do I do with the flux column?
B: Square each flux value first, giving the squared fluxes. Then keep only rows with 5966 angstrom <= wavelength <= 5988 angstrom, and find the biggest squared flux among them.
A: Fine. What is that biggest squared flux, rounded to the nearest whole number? 240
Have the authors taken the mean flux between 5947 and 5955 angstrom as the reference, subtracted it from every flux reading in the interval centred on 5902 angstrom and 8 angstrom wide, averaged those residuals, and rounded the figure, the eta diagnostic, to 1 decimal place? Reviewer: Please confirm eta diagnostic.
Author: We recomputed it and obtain -1.1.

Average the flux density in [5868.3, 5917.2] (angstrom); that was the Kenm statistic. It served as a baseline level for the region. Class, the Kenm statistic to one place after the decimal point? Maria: 13.9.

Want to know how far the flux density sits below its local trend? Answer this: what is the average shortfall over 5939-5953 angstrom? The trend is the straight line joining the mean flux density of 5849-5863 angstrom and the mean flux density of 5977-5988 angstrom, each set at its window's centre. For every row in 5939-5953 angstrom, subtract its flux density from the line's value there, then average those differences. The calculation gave -0.41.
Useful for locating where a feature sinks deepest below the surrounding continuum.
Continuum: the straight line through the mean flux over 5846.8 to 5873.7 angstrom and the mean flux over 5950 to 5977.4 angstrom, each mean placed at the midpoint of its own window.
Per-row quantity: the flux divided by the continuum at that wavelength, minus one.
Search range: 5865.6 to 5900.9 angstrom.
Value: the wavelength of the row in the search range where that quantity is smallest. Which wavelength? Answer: 5891.35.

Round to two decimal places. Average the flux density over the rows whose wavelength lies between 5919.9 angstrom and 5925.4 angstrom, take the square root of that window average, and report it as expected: 3.88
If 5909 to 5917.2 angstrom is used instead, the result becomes 3.86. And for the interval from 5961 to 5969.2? 3.93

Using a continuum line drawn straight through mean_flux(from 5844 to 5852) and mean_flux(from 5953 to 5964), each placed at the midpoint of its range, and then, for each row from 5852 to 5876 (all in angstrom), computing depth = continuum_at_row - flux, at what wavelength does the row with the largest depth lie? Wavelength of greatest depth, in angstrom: 5858.89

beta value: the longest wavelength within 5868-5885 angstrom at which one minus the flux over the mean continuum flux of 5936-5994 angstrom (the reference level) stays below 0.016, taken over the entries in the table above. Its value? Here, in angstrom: 5872.39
